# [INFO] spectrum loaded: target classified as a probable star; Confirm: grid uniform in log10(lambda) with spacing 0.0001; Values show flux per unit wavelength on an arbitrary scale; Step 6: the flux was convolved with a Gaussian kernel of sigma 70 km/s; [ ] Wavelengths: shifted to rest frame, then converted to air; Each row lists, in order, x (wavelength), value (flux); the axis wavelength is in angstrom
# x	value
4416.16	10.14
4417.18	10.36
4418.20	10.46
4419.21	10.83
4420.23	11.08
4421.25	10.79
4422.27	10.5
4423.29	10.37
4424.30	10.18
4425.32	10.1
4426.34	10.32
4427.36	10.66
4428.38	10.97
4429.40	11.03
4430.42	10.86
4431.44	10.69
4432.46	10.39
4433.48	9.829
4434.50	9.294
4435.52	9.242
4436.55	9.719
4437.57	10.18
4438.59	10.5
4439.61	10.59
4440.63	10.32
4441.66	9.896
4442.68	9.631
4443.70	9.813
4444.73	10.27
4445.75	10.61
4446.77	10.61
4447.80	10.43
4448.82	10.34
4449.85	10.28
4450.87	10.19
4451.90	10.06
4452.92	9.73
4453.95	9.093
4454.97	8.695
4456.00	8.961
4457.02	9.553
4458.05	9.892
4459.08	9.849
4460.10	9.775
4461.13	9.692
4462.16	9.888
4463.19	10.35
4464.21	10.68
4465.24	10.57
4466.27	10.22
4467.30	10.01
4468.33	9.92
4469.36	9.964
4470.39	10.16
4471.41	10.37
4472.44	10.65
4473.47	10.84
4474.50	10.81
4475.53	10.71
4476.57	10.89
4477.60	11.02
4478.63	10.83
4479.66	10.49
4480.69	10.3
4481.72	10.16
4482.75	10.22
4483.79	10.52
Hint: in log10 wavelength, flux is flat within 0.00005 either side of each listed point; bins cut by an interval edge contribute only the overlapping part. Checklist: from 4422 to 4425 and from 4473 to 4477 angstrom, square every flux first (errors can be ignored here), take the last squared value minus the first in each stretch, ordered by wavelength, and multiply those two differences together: -7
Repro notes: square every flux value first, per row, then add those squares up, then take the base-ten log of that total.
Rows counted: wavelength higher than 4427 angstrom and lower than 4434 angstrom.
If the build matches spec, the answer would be 2.90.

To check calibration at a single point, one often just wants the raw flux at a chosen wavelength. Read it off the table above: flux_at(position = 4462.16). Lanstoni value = 9.888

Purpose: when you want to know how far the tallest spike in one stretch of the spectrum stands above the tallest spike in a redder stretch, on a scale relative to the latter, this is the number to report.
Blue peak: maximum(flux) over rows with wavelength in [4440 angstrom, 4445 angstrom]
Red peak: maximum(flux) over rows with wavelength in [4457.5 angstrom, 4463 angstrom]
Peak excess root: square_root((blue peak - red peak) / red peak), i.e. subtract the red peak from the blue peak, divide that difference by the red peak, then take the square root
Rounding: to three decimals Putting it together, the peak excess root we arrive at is 0.208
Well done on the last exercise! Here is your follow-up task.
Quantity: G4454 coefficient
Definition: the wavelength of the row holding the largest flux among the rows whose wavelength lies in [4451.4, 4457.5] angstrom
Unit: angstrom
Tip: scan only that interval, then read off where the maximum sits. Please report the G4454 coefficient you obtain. 4451.90 angstrom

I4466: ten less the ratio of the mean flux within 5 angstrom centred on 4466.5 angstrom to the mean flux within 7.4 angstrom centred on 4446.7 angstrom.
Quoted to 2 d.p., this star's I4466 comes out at 9.01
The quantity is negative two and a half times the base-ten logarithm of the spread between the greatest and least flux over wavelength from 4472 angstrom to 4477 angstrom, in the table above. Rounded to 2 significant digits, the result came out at 1.5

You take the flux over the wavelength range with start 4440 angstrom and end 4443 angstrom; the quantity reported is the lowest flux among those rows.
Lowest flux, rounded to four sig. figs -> 9.631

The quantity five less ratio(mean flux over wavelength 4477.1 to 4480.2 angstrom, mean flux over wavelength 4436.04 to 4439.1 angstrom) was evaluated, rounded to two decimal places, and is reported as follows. 3.94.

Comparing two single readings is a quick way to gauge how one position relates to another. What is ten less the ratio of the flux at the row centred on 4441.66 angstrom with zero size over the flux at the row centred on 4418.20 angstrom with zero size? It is 9.05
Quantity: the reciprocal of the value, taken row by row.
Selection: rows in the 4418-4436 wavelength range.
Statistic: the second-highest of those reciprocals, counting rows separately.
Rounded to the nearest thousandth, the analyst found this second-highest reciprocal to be 0.108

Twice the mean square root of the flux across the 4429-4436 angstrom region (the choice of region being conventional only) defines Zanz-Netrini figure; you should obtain 6.38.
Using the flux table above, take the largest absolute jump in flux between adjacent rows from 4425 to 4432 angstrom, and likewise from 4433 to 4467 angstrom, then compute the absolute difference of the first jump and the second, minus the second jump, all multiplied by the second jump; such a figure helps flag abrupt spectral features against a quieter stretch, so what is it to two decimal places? -0.22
